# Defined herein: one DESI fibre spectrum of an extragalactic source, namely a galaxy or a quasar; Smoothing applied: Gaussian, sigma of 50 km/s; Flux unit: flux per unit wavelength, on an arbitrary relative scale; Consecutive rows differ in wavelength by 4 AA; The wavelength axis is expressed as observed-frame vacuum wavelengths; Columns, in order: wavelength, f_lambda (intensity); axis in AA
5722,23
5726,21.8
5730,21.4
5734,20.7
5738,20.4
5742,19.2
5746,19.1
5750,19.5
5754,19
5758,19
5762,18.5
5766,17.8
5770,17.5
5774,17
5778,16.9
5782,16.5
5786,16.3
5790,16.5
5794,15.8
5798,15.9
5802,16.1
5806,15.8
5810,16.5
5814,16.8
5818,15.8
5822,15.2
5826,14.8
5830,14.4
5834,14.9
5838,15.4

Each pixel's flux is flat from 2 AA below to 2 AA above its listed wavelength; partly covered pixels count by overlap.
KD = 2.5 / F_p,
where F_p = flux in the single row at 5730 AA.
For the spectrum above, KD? 0.117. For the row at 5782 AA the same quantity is 0.152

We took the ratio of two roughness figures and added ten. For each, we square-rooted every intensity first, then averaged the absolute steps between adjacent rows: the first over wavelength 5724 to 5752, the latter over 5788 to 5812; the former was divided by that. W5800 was 11.2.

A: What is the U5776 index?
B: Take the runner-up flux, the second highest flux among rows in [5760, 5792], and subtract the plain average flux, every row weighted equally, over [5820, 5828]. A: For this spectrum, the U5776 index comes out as 2.8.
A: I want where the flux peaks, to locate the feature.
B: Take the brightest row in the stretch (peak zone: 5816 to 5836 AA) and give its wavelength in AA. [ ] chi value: 5818 AA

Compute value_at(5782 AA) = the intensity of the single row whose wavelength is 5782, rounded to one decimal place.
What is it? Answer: 16.5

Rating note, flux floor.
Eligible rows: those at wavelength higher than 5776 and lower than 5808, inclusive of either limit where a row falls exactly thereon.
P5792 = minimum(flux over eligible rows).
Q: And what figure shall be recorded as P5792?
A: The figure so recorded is 15.8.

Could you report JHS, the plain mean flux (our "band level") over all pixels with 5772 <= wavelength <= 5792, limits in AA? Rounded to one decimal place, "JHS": 16.6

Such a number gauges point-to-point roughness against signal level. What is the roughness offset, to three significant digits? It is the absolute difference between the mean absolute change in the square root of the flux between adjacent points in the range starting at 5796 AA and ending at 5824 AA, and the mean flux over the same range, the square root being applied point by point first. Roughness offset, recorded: 15.9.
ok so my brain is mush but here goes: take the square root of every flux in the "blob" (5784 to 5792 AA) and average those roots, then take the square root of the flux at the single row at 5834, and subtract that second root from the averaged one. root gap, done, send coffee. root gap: 0.190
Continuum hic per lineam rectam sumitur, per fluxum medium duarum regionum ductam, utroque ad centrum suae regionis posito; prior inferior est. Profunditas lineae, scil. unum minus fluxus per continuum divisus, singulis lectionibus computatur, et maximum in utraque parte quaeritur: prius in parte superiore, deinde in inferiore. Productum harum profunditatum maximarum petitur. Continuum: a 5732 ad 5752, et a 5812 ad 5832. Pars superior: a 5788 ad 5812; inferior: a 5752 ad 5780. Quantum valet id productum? 0.0038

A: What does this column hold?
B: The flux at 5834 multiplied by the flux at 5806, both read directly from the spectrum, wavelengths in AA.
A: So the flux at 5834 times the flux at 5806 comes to 235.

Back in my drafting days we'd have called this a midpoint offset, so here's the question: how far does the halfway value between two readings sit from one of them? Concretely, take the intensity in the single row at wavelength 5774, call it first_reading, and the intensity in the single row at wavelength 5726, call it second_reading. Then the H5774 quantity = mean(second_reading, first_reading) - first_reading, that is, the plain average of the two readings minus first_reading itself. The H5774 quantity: 2.4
